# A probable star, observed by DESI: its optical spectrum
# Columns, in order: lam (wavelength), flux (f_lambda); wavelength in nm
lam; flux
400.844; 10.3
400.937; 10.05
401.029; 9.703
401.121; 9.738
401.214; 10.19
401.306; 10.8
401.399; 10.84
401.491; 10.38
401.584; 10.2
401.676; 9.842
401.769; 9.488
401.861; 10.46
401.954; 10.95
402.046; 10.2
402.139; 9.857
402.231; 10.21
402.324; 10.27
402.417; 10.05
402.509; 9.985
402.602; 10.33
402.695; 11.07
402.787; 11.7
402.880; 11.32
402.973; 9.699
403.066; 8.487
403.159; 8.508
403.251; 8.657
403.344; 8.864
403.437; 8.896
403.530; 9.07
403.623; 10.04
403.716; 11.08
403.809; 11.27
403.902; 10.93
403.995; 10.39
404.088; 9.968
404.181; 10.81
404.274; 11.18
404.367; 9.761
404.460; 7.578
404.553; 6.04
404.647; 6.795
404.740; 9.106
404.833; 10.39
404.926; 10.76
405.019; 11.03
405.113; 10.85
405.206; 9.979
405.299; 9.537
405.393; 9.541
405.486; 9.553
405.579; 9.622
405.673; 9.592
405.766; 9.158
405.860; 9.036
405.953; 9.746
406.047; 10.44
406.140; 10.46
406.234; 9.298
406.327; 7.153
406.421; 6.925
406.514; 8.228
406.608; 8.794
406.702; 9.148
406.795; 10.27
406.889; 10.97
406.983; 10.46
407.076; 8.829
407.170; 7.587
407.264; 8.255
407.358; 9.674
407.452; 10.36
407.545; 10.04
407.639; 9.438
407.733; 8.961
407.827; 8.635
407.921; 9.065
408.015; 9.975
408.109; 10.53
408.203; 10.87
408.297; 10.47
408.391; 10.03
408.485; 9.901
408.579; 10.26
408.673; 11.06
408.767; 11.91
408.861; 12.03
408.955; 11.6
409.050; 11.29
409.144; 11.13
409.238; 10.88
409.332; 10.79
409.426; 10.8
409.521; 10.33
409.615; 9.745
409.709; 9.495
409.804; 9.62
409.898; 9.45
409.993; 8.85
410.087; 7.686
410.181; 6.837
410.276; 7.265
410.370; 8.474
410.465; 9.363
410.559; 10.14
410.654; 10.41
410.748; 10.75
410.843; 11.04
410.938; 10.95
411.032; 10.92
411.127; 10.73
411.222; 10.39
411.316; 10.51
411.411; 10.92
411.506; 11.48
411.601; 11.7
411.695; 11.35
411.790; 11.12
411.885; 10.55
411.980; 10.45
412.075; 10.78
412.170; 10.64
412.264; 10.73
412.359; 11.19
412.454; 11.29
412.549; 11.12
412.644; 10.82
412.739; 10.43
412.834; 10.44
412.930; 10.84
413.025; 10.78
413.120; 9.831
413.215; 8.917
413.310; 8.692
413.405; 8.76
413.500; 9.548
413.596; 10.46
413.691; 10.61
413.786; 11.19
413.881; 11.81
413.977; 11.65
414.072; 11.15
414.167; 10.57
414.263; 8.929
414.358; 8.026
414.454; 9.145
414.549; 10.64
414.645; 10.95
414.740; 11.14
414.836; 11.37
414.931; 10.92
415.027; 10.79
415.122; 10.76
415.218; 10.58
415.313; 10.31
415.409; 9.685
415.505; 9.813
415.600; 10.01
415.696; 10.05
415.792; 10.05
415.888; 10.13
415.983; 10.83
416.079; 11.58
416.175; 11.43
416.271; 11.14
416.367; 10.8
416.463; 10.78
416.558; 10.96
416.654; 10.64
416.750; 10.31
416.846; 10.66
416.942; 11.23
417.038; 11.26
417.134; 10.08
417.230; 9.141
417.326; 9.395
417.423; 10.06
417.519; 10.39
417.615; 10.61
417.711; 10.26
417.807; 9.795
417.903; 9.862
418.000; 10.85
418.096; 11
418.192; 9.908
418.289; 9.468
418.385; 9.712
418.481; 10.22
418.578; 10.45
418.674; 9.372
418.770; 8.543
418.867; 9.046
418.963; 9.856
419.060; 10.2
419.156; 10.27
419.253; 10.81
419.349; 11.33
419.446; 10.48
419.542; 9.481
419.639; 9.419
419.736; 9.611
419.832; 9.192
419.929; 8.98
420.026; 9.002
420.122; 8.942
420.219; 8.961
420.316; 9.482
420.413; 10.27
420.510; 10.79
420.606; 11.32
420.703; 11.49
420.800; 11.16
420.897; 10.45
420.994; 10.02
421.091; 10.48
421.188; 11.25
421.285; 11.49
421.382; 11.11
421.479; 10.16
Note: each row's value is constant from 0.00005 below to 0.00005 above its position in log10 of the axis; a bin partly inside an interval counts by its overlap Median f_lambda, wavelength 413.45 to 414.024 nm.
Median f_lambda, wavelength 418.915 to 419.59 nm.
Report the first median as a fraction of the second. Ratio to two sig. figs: 1.1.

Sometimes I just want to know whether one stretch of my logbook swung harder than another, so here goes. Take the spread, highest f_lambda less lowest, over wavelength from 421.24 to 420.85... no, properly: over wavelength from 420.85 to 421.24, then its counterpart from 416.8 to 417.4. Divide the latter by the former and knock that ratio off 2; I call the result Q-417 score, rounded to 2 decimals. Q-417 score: 0.28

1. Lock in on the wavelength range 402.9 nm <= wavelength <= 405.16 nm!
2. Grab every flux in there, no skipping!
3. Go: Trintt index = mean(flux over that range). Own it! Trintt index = 9.6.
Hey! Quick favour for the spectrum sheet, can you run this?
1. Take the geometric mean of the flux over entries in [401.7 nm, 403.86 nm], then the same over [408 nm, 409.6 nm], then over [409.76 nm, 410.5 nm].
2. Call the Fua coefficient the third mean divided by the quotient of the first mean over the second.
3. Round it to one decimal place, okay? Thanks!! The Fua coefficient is 9.1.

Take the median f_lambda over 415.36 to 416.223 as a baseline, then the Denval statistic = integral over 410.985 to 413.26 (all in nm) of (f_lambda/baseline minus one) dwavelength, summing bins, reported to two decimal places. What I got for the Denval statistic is 0.16 nm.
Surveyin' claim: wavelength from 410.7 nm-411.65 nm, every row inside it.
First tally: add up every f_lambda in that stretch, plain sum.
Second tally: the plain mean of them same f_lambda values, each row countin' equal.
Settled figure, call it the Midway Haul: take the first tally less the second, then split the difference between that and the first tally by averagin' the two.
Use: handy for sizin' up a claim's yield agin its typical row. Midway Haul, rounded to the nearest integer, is 104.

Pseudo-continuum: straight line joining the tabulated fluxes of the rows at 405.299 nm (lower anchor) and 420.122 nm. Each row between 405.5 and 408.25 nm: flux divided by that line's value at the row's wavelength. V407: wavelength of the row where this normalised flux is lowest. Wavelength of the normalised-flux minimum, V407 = 406.421 nm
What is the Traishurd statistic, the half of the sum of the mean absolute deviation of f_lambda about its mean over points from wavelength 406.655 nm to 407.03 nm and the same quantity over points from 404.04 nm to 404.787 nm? 1.1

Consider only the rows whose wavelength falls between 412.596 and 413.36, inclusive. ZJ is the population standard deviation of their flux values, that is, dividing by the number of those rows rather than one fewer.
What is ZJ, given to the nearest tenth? 0.8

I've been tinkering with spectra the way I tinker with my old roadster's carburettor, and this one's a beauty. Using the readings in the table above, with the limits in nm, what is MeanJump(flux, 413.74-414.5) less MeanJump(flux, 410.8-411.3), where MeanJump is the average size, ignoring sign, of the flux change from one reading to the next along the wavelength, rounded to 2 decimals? 0.63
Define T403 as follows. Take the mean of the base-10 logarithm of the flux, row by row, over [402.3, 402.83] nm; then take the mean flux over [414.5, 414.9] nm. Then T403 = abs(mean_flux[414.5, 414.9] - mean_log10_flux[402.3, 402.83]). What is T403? 10.0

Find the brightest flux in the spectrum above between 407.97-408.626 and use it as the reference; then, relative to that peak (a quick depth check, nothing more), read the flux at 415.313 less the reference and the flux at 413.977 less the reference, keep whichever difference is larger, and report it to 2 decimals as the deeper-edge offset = 0.78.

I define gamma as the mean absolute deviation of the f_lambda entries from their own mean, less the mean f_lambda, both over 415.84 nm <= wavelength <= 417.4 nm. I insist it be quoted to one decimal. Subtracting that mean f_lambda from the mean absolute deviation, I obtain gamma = -10.1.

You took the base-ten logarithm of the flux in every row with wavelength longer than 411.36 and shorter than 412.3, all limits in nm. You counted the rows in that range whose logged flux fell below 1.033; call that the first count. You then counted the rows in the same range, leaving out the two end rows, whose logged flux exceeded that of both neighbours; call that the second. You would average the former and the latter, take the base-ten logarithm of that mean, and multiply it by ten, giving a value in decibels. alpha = 5.4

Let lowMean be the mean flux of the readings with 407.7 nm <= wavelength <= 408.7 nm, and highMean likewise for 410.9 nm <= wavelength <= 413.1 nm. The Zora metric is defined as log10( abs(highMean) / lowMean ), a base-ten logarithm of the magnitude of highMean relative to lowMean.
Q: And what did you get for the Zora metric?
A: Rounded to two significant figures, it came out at 0.037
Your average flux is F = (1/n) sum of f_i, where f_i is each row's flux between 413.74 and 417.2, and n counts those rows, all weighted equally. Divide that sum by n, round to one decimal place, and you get 10.6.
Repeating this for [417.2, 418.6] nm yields 10.1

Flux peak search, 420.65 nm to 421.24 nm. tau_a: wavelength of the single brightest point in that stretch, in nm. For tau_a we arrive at 420.703 nm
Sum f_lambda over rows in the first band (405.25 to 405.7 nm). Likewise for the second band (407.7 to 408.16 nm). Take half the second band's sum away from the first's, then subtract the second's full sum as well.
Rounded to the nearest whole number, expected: -23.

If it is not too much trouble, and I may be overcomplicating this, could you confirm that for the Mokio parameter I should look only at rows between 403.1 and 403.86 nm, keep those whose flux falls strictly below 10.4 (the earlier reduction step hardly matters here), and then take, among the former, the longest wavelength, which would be 403.623 nm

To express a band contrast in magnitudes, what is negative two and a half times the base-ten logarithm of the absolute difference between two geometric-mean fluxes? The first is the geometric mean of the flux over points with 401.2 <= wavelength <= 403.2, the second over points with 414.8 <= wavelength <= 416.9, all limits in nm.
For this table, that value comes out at 1.0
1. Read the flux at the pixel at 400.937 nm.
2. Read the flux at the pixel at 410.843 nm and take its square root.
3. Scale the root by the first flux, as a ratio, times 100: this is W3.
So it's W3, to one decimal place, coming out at 33.1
